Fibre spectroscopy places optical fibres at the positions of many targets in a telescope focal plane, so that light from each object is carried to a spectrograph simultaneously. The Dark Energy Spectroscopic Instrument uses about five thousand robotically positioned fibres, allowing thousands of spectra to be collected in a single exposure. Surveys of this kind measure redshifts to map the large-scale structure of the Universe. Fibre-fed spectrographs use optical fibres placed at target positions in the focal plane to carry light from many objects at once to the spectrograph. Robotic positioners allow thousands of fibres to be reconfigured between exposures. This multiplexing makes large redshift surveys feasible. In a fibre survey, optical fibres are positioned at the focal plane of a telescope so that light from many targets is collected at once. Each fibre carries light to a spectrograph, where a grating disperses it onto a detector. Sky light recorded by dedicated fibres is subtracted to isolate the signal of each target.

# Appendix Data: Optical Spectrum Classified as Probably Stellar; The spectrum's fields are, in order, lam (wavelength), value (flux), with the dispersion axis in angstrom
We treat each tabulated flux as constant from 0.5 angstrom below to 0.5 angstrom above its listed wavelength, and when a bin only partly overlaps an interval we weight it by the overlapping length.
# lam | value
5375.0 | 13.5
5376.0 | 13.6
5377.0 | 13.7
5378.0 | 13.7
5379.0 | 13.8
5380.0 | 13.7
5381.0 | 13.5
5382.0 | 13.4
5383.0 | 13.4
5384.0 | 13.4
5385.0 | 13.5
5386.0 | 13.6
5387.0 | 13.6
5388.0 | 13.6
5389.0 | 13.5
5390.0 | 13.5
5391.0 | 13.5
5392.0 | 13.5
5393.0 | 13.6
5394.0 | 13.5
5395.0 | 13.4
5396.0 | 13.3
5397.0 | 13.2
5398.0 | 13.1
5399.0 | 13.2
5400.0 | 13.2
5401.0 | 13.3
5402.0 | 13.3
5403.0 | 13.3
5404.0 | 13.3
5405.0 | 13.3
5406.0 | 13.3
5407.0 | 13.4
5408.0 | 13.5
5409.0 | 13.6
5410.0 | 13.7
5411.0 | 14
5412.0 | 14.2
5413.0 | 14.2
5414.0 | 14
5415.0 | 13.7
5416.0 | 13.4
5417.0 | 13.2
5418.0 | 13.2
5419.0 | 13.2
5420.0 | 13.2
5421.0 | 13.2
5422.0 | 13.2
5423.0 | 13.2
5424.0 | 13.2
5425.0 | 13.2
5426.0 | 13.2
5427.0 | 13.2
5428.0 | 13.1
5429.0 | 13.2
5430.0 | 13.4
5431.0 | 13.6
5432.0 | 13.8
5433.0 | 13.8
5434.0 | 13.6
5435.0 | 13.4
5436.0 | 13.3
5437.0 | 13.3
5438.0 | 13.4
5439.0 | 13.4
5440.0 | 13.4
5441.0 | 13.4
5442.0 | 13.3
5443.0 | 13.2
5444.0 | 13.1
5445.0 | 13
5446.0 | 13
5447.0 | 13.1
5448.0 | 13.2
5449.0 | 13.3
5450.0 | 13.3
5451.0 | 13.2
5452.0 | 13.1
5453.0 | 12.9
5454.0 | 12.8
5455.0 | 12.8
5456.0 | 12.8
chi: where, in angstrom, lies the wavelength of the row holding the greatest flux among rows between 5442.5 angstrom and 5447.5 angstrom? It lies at 5443.0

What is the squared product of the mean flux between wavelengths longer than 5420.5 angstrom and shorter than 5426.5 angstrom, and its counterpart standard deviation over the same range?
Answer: 0.0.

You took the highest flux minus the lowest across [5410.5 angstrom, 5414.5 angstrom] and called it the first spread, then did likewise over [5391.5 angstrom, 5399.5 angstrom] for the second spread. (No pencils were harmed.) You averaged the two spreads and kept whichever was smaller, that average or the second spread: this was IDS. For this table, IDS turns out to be 0.35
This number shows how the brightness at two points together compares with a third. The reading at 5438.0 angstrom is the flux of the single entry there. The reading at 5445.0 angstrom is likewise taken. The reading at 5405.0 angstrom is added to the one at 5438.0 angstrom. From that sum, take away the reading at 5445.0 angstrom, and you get 13.7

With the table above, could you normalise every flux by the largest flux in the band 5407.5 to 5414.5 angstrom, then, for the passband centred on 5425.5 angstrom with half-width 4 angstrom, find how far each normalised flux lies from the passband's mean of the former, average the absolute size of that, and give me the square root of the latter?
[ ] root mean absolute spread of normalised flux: 0.039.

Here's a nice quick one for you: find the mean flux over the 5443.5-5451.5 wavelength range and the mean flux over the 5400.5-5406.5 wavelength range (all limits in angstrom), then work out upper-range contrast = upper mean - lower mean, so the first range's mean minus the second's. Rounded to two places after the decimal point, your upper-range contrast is -0.15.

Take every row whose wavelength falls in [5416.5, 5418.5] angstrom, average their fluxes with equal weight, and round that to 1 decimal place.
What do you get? 13.2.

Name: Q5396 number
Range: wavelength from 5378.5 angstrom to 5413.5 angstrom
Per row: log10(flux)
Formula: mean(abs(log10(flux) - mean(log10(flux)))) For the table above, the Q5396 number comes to 0.0058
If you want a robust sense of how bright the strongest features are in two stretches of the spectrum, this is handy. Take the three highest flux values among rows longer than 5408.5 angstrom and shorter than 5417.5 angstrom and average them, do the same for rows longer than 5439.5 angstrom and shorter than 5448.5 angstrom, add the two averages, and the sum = 27.5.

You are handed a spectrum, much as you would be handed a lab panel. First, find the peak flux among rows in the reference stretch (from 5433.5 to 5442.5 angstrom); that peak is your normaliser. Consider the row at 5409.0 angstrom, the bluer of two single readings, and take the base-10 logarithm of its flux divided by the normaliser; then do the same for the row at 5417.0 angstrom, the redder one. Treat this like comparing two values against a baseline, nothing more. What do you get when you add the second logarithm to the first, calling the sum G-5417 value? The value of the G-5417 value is -0.013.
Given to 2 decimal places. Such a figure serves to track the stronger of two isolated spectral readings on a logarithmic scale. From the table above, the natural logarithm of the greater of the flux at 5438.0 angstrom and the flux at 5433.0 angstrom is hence 2.62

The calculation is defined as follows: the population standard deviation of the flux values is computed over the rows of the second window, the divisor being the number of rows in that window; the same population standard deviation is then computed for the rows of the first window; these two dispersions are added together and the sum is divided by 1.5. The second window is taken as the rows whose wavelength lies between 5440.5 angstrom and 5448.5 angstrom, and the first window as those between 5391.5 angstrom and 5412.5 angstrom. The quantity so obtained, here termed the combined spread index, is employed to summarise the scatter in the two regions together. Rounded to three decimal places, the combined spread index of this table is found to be 0.263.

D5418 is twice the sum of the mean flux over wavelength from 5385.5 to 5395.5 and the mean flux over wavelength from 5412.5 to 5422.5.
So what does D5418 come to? 54.0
